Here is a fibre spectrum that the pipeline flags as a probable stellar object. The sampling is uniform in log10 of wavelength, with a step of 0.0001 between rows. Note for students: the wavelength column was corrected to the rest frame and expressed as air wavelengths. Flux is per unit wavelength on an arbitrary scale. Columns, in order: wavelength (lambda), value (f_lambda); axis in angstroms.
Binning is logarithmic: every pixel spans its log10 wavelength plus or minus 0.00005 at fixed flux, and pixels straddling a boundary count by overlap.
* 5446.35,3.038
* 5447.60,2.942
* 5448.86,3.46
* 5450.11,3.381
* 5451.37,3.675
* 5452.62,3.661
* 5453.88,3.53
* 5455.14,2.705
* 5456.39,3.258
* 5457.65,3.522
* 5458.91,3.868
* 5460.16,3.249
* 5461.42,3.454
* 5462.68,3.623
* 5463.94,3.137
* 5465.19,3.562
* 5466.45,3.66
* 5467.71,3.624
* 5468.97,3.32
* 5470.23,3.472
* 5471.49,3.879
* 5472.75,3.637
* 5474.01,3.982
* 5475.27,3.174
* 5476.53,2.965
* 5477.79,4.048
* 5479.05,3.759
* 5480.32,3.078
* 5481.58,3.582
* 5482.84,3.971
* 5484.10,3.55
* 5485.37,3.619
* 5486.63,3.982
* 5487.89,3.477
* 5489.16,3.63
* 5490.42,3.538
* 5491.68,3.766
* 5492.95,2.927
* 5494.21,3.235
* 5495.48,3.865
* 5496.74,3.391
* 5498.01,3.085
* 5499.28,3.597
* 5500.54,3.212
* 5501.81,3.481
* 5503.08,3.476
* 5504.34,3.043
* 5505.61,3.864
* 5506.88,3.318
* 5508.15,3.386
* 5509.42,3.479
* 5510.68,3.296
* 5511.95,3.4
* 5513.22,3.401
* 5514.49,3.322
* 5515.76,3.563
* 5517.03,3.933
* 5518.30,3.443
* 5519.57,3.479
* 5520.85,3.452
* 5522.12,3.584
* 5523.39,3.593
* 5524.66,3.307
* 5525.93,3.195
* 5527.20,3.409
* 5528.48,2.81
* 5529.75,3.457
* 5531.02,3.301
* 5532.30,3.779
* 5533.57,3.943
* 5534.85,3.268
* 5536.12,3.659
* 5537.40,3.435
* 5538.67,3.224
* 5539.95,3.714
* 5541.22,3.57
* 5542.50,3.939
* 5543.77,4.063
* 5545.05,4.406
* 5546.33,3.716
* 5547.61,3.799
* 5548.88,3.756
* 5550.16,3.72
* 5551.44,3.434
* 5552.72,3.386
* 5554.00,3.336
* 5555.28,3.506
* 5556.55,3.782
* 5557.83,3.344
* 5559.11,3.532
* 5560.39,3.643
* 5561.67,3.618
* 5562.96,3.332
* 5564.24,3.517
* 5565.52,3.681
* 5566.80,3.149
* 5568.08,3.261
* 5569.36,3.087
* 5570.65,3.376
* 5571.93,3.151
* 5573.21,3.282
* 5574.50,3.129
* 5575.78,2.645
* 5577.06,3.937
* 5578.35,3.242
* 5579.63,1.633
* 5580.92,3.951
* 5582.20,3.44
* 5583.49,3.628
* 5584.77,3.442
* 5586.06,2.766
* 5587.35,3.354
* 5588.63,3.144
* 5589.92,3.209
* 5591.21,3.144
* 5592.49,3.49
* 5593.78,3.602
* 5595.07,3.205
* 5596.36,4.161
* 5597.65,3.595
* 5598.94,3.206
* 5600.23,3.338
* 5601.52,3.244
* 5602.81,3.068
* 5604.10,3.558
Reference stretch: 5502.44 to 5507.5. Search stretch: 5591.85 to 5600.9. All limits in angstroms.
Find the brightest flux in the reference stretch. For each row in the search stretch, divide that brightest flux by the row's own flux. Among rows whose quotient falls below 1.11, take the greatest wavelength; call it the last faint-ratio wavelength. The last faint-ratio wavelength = 5597.65 angstroms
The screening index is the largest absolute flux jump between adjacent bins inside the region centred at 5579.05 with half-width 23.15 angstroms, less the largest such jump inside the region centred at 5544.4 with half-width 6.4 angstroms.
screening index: 1.6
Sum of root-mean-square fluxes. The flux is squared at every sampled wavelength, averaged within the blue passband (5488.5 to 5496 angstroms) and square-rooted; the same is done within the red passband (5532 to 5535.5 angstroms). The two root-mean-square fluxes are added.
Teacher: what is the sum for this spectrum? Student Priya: 7.2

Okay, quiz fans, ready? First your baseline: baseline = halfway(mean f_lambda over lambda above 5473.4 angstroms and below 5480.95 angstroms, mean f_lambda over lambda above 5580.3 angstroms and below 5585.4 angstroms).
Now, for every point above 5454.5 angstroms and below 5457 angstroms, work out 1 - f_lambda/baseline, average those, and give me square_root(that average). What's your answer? 0.403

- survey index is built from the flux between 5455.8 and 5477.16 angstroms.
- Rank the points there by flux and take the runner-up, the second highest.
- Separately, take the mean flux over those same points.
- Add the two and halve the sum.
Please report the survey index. 3.69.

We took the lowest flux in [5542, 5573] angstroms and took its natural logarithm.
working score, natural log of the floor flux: 1.13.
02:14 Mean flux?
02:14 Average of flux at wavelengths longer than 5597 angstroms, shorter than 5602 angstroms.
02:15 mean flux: 3.35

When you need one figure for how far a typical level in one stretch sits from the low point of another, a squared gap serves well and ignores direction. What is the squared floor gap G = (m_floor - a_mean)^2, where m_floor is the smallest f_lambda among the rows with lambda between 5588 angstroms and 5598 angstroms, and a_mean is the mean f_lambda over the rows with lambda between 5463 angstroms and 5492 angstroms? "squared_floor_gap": 0.19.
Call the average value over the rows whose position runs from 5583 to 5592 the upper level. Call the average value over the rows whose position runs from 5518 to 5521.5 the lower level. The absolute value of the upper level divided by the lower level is 0.94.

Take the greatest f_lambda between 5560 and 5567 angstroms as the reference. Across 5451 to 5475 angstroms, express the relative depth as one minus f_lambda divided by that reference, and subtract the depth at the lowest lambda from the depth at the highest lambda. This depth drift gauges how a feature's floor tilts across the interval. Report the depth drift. -0.1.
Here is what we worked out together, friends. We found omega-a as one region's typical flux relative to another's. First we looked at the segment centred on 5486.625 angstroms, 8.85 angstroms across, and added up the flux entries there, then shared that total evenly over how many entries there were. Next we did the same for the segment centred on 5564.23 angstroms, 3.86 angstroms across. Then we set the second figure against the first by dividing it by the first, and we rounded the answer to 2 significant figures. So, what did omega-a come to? 0.95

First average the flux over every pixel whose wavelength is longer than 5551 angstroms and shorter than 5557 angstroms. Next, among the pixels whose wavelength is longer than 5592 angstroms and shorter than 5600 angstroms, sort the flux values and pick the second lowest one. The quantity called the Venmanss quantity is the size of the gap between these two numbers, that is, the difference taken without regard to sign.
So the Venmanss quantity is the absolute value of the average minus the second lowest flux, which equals 0.28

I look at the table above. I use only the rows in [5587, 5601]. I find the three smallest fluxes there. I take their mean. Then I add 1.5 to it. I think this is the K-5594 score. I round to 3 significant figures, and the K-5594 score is 4.66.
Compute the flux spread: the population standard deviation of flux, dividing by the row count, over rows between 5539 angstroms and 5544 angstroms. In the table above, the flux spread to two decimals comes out 0.19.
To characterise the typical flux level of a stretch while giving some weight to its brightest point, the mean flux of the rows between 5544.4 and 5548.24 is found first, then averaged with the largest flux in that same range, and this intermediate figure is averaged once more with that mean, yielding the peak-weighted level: 4.08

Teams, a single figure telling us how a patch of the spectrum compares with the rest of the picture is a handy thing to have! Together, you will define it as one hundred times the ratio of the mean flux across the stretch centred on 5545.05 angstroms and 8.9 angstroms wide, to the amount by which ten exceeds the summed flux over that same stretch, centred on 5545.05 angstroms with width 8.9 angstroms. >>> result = -22.6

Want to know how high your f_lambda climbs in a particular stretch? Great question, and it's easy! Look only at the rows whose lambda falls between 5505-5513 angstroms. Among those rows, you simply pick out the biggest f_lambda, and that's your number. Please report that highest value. 3.864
